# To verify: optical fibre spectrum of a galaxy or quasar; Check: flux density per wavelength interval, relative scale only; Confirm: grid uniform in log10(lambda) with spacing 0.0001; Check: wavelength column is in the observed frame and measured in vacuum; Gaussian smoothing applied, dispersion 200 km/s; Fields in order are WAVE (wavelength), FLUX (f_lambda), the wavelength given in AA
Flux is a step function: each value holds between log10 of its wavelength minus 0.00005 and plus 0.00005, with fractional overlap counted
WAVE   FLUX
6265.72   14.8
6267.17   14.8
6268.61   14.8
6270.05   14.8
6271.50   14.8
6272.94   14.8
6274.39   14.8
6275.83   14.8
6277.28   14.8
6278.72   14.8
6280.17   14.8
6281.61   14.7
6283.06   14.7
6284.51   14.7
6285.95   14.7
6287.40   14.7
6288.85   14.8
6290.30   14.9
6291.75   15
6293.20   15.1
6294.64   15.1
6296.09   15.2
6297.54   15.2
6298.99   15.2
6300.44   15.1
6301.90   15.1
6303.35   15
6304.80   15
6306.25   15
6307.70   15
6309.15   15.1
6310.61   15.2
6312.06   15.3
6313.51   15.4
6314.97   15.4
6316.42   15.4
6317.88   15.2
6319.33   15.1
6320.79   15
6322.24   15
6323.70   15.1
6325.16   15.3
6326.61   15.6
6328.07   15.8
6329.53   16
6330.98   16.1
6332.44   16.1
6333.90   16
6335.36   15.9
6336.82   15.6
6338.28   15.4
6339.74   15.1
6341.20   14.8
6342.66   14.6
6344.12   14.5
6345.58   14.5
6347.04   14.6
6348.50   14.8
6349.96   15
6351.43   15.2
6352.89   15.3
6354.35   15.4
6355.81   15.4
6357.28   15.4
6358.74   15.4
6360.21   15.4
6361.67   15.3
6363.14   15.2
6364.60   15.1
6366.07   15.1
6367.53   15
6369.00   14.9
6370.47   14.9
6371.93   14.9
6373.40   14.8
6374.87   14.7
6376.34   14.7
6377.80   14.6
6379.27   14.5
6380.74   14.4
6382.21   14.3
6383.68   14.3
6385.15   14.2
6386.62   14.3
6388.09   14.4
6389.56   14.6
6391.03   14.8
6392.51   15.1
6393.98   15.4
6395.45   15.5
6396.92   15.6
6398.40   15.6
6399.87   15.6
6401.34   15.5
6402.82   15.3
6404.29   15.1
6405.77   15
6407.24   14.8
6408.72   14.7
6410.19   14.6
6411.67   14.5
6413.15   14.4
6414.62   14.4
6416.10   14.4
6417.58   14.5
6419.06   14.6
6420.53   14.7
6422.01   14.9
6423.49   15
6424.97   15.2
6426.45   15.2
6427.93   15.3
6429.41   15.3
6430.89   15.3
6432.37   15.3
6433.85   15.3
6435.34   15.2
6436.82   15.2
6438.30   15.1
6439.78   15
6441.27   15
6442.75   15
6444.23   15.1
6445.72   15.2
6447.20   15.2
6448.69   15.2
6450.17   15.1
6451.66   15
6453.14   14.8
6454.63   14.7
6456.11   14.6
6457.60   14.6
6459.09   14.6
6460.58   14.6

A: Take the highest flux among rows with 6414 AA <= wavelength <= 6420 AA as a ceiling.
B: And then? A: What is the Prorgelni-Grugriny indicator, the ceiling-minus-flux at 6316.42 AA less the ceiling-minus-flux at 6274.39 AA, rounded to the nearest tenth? -0.6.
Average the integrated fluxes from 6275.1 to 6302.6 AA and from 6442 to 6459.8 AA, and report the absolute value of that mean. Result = 338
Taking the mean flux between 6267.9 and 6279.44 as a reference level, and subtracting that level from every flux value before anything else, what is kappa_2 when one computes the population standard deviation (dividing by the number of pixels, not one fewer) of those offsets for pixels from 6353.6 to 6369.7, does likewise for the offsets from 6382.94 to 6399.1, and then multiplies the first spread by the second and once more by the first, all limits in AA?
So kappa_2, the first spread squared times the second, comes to 0.0169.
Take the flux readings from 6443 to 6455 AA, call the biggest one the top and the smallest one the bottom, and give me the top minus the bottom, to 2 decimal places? 0.50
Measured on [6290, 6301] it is 0.30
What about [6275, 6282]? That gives 0.10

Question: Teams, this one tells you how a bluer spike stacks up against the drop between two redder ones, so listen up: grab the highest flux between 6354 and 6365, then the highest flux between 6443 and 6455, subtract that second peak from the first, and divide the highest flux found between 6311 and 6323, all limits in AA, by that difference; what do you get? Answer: 77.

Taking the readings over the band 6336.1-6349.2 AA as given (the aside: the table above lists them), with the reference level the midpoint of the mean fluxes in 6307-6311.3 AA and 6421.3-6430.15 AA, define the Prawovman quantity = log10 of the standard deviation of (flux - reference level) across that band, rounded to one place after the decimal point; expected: -0.4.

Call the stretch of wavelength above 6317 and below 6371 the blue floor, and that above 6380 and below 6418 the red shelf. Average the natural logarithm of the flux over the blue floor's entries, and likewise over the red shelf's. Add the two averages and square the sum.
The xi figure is 29.4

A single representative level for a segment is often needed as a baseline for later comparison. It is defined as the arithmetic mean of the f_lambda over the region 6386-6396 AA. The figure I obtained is 14.9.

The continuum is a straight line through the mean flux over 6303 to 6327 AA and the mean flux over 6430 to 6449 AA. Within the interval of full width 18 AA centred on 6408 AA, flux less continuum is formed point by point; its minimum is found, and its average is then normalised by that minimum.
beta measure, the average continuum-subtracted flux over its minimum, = 0.40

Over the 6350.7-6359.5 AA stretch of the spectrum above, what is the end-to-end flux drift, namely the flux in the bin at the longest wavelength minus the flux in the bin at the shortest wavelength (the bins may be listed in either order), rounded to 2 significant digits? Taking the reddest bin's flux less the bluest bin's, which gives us 0.20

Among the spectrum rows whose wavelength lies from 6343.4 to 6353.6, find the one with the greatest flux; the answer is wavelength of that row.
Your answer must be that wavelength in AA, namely 6352.89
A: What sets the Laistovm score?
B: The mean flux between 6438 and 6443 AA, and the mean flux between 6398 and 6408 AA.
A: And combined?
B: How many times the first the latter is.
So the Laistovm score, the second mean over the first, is 1.02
